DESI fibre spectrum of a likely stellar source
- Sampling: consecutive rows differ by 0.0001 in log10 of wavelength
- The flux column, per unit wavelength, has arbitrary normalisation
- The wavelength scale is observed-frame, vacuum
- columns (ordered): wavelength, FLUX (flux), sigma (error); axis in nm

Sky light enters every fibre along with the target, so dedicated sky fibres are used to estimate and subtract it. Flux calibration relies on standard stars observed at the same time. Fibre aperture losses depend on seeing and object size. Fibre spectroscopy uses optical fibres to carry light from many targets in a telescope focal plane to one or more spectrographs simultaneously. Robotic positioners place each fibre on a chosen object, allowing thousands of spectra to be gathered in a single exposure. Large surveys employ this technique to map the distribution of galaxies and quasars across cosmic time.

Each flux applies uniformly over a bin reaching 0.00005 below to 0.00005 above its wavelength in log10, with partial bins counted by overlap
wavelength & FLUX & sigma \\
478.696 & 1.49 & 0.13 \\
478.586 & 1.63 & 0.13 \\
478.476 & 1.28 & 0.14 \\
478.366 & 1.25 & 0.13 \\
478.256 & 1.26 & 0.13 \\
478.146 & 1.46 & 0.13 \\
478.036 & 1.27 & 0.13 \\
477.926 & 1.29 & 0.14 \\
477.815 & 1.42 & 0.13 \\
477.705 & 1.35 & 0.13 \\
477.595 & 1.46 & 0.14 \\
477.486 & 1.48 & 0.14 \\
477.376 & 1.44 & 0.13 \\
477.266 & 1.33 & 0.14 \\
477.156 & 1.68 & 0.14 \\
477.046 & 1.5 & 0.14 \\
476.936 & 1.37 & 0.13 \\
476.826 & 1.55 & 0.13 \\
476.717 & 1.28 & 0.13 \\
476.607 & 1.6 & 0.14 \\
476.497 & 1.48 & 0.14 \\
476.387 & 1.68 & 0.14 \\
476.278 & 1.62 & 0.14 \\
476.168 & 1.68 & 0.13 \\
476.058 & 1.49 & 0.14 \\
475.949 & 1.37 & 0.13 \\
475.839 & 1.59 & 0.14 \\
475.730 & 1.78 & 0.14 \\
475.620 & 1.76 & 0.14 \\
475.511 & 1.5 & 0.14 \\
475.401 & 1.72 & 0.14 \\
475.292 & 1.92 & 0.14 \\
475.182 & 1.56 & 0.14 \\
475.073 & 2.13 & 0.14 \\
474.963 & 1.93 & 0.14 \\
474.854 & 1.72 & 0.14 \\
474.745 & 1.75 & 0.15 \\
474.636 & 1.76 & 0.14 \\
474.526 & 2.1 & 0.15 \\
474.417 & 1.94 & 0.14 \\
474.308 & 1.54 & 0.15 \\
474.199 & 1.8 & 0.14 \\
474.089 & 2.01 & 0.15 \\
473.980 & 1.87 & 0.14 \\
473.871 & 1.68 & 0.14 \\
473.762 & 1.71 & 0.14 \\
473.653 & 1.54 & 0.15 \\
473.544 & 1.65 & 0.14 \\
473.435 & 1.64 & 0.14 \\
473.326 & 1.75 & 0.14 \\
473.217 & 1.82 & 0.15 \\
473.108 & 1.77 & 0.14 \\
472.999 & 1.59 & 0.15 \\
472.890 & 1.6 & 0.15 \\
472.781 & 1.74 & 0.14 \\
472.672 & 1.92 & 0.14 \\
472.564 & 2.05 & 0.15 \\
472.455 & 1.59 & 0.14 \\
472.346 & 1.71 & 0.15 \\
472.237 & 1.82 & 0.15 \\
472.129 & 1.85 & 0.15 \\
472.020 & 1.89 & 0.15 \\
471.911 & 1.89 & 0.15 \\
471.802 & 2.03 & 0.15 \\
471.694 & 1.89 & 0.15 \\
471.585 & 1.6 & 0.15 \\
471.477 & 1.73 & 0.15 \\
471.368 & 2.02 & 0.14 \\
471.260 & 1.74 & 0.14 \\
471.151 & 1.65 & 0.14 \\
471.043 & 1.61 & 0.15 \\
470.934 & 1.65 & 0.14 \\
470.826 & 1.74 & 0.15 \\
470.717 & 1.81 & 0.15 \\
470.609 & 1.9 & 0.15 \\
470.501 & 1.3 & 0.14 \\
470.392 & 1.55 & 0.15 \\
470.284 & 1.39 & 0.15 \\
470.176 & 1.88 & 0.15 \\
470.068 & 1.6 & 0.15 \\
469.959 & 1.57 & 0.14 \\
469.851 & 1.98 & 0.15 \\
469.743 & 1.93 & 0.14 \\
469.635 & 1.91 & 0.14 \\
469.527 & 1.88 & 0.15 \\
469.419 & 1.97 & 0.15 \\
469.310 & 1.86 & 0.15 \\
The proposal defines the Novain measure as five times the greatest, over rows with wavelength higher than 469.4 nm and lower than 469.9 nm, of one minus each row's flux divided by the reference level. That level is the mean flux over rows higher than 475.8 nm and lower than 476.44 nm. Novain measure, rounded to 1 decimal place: -1.0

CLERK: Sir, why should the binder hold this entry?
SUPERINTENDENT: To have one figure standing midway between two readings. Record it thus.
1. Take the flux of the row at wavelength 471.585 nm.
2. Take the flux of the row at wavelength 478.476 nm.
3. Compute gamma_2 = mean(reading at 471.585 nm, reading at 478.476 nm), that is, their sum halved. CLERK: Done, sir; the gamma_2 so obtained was 1.44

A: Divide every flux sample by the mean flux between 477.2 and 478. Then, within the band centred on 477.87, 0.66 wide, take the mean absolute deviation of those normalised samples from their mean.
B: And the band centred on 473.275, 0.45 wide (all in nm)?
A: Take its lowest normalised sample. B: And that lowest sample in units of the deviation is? 22.9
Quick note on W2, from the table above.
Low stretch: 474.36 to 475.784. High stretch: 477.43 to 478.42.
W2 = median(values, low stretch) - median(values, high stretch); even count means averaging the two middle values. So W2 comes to 0.41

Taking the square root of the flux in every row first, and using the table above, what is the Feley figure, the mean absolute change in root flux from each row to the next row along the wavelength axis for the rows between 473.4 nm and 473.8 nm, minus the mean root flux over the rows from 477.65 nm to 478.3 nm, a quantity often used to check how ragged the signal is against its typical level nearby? -1.12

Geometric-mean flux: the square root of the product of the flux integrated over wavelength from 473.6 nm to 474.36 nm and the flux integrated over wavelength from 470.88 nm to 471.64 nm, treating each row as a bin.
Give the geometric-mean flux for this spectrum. 1.31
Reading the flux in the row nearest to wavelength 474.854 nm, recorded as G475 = 1.72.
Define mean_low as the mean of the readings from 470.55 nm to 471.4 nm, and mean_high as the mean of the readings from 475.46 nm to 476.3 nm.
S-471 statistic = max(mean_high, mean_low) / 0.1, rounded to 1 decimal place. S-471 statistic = 17.6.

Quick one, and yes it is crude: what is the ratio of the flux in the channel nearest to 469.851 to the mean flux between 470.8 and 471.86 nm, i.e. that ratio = 1.12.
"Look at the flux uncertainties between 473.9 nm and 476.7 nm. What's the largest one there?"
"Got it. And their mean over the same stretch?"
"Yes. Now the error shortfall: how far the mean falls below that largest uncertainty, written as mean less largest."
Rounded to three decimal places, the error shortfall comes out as -0.009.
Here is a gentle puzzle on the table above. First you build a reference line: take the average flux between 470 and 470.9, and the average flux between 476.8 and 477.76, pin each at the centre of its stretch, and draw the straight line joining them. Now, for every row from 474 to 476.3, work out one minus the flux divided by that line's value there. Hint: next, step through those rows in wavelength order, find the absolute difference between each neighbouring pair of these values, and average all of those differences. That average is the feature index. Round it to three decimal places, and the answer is 0.139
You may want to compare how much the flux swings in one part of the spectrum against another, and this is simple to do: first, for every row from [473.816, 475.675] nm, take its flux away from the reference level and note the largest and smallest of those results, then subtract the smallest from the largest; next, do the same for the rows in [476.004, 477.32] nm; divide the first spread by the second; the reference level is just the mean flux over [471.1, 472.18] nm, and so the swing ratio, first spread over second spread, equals 1.6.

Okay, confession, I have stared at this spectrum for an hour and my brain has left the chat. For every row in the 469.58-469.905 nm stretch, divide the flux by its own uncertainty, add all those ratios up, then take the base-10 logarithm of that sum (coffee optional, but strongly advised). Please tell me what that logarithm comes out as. 1.61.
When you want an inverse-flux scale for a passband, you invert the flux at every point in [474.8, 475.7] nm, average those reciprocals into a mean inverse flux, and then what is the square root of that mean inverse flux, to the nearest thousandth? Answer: 0.754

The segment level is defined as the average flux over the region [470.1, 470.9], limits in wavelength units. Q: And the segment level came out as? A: 1.65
